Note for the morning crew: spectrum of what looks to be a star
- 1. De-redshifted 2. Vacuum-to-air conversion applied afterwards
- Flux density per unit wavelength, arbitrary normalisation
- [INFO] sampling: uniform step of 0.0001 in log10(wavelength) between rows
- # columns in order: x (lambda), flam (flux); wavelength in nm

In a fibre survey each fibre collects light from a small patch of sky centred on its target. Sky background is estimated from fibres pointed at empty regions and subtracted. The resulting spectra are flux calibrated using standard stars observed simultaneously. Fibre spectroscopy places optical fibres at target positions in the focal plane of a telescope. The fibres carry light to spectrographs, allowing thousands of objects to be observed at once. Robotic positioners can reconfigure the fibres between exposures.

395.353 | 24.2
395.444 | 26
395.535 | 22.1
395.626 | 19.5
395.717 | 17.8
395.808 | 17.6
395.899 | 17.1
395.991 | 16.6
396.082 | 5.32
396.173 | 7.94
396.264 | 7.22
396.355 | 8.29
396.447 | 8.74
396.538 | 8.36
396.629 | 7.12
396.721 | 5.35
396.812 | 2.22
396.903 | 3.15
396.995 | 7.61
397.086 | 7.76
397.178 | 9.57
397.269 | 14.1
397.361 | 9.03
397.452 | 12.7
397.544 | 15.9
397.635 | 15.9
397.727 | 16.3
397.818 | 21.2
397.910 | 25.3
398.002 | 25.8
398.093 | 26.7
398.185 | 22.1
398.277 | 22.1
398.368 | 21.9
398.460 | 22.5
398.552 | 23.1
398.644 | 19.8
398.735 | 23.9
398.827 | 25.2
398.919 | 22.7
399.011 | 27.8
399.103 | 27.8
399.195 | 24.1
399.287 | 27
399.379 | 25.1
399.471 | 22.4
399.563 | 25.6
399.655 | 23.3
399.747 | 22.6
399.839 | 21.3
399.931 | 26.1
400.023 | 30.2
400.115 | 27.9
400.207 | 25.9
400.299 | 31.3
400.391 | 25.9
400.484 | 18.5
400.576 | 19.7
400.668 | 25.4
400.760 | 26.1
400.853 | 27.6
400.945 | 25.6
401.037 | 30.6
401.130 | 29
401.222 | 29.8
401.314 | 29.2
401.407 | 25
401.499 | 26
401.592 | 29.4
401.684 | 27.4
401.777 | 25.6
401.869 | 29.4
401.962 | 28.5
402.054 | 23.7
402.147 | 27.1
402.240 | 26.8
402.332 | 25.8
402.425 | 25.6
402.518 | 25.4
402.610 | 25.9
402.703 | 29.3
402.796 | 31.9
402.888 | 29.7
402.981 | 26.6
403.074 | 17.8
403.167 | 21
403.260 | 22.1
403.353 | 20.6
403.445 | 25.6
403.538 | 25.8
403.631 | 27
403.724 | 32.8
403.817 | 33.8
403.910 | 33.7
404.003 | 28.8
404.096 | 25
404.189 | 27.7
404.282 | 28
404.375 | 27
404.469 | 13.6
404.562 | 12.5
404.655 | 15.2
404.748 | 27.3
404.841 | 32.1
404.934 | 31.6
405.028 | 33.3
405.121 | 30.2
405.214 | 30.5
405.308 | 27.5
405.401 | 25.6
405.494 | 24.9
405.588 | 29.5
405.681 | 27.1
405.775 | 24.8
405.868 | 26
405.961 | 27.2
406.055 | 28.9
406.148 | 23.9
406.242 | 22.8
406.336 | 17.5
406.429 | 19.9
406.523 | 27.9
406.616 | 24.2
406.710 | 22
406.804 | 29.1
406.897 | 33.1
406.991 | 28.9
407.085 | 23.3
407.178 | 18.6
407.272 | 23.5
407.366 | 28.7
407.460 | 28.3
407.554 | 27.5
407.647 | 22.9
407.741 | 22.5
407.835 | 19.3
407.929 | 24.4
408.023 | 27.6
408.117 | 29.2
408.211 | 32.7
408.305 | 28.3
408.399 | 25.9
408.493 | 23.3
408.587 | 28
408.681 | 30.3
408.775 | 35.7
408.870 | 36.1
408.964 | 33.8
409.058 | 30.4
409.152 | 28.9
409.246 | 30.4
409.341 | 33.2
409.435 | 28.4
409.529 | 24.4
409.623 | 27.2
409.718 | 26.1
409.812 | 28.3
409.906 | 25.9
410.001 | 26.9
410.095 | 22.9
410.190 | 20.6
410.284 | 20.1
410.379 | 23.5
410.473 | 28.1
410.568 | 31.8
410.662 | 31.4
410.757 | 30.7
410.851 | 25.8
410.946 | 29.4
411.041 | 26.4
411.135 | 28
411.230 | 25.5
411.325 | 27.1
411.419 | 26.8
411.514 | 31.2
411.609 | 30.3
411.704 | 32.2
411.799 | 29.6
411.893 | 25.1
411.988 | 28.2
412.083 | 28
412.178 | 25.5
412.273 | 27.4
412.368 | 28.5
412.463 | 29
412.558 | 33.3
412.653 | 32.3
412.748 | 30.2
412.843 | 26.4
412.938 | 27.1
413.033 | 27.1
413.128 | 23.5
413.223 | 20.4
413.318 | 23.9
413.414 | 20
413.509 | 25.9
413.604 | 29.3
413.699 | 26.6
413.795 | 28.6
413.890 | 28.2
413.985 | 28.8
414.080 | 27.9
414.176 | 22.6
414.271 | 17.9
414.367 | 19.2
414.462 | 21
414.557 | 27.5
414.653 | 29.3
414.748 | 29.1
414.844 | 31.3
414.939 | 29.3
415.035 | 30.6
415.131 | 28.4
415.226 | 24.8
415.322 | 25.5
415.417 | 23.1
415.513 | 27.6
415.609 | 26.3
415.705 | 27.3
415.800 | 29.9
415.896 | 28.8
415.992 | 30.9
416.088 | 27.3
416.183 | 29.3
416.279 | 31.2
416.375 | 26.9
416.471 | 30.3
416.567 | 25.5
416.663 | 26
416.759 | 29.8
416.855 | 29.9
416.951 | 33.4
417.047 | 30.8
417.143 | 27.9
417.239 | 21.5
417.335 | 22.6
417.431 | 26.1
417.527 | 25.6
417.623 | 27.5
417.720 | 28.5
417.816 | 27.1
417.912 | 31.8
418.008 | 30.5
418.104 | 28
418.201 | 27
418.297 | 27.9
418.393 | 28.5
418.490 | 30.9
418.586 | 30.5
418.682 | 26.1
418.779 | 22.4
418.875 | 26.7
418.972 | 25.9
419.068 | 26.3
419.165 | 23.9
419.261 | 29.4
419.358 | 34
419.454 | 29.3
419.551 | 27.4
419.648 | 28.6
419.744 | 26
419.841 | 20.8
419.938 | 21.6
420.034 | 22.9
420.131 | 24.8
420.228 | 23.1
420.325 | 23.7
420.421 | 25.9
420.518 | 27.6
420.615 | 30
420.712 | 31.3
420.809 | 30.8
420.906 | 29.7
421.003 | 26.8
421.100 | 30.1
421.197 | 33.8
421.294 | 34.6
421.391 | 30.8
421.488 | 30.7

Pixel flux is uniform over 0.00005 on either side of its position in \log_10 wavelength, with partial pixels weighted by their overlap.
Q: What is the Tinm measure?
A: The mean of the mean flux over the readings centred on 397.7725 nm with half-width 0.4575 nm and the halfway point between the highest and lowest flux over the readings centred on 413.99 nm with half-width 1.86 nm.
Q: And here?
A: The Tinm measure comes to 22.3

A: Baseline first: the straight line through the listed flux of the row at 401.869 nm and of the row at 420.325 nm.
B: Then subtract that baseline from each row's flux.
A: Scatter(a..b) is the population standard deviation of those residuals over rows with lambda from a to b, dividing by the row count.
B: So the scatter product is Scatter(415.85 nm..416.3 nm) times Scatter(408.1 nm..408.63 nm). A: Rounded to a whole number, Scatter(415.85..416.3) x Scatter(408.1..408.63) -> 4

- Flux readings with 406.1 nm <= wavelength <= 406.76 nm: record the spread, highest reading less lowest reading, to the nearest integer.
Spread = 10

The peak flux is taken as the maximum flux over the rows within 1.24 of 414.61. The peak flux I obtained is 31.3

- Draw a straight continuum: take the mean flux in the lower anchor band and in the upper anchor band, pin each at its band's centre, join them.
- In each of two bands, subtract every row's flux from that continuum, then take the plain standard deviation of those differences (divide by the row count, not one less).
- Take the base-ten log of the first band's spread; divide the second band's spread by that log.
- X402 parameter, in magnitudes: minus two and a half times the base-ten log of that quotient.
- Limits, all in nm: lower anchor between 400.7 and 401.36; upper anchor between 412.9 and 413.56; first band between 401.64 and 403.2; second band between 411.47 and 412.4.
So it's -1.56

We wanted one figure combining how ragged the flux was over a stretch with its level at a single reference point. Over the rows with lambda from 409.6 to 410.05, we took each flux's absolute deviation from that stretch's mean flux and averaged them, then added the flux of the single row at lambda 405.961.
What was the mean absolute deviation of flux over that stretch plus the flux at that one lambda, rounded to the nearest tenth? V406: 27.9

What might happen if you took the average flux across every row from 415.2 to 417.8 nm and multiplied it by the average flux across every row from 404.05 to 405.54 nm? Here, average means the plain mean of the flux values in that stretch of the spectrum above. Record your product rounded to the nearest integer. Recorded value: 710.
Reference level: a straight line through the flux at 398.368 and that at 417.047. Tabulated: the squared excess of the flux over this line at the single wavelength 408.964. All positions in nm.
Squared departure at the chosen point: 47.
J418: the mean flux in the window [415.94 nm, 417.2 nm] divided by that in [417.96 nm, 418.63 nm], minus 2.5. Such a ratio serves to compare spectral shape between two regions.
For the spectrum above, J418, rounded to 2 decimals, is -1.50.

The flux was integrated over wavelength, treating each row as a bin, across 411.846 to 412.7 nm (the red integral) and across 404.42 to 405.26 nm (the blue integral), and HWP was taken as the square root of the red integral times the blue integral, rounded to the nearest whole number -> 23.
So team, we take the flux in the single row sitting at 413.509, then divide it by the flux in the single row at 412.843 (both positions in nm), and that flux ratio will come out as 0.98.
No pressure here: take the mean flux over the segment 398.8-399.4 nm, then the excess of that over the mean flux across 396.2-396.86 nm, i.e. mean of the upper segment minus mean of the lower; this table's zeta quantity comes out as 18.9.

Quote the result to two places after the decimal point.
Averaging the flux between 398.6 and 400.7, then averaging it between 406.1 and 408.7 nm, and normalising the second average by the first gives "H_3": 1.03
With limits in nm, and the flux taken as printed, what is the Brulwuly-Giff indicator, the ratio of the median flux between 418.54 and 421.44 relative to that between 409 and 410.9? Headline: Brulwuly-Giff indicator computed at 0.98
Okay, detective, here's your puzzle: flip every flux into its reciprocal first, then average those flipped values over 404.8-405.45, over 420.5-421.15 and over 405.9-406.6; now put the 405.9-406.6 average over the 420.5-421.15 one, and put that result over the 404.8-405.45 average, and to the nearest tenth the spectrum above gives 37.7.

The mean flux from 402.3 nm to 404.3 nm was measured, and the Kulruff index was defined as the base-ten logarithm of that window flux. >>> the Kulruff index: 1.43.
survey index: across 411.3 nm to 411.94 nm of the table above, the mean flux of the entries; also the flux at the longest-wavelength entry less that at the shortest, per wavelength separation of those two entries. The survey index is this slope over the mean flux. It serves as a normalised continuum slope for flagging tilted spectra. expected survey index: -0.1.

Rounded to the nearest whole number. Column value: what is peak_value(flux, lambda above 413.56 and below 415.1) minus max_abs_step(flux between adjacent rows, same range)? 25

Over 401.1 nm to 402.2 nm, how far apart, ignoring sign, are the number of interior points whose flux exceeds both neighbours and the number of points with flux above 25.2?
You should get 7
